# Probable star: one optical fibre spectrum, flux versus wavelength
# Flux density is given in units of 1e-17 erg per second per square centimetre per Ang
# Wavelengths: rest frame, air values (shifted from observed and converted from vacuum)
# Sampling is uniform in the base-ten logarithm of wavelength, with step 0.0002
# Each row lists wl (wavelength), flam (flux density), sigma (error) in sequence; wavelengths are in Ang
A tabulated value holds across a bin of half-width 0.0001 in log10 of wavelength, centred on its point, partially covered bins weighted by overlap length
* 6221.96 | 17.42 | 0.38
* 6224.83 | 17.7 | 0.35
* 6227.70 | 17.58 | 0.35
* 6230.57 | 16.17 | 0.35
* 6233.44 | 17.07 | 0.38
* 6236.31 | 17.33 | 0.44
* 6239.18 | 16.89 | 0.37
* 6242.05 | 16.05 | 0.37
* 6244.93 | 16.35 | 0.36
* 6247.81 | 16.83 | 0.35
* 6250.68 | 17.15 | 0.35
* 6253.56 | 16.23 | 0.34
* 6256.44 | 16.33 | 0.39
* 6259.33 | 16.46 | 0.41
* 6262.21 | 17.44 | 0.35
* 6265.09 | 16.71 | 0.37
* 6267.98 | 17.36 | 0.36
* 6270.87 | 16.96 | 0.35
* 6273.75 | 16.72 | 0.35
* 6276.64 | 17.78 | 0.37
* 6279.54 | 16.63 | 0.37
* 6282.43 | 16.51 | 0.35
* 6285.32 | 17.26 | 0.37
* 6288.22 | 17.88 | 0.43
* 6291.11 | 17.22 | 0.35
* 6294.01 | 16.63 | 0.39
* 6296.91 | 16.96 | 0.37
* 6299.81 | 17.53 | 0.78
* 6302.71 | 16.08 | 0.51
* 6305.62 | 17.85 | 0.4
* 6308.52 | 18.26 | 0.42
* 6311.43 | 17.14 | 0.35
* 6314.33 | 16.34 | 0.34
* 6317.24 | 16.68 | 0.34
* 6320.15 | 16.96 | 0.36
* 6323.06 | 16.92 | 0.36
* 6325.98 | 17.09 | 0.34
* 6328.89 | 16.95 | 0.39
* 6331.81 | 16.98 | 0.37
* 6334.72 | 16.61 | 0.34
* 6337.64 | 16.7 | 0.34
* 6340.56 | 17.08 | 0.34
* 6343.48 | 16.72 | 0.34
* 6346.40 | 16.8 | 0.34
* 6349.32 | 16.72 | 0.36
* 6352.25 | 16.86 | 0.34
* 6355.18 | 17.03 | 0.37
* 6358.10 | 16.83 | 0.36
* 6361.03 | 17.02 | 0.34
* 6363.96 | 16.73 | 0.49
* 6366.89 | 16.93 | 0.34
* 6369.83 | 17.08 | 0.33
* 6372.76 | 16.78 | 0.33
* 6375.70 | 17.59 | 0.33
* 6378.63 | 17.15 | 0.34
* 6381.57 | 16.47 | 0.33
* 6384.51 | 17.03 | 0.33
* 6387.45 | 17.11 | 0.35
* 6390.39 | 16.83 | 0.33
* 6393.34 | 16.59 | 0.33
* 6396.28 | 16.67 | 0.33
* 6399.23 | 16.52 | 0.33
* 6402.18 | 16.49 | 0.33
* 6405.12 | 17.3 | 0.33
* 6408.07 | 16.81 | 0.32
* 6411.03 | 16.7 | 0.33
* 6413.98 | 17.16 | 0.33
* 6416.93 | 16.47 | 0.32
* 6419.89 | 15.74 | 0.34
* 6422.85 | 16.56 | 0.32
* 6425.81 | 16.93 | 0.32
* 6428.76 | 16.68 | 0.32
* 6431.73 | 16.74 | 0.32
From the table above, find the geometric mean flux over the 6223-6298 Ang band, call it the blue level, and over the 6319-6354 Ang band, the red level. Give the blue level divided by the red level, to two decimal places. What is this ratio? 1.00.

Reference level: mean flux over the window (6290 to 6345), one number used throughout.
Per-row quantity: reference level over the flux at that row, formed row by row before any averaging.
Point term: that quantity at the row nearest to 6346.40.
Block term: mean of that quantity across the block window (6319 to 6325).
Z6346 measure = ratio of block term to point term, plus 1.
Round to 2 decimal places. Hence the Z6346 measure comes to 1.99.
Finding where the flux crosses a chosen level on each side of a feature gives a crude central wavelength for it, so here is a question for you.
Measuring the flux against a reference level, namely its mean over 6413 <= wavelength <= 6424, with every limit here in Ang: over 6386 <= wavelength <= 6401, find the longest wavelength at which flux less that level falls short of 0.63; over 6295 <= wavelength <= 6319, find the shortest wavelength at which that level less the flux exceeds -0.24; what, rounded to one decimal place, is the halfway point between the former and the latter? 6351.0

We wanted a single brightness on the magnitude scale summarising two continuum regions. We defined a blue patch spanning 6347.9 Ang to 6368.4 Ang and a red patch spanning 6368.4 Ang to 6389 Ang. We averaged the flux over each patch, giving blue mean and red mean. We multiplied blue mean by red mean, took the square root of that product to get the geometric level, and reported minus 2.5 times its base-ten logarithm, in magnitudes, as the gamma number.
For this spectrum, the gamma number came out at -3.07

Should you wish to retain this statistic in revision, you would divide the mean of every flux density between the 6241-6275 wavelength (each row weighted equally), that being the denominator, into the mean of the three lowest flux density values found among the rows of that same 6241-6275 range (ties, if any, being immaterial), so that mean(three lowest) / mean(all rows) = 0.969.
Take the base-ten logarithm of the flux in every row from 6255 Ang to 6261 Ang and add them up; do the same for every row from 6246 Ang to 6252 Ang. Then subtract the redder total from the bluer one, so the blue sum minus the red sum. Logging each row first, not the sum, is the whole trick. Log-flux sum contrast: 0.031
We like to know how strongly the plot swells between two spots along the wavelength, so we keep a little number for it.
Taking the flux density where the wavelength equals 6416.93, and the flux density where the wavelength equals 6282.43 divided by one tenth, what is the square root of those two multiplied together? 52.1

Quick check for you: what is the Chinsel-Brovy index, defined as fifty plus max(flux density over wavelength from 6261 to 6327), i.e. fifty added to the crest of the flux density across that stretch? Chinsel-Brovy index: 68.3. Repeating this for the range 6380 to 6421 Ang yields 67.3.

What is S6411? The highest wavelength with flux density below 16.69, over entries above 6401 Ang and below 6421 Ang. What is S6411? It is 6419.89 Ang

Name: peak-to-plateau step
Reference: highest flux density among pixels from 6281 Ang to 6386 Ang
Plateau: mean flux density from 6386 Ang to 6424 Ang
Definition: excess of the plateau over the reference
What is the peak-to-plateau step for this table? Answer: -1.6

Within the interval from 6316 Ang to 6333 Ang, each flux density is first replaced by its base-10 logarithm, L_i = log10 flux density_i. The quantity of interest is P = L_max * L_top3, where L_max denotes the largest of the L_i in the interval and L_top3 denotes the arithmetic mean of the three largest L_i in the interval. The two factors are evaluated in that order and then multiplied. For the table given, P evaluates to 1.52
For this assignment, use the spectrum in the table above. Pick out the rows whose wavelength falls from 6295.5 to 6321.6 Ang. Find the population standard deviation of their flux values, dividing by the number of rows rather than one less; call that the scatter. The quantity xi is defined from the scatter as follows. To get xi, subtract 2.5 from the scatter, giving -1.8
